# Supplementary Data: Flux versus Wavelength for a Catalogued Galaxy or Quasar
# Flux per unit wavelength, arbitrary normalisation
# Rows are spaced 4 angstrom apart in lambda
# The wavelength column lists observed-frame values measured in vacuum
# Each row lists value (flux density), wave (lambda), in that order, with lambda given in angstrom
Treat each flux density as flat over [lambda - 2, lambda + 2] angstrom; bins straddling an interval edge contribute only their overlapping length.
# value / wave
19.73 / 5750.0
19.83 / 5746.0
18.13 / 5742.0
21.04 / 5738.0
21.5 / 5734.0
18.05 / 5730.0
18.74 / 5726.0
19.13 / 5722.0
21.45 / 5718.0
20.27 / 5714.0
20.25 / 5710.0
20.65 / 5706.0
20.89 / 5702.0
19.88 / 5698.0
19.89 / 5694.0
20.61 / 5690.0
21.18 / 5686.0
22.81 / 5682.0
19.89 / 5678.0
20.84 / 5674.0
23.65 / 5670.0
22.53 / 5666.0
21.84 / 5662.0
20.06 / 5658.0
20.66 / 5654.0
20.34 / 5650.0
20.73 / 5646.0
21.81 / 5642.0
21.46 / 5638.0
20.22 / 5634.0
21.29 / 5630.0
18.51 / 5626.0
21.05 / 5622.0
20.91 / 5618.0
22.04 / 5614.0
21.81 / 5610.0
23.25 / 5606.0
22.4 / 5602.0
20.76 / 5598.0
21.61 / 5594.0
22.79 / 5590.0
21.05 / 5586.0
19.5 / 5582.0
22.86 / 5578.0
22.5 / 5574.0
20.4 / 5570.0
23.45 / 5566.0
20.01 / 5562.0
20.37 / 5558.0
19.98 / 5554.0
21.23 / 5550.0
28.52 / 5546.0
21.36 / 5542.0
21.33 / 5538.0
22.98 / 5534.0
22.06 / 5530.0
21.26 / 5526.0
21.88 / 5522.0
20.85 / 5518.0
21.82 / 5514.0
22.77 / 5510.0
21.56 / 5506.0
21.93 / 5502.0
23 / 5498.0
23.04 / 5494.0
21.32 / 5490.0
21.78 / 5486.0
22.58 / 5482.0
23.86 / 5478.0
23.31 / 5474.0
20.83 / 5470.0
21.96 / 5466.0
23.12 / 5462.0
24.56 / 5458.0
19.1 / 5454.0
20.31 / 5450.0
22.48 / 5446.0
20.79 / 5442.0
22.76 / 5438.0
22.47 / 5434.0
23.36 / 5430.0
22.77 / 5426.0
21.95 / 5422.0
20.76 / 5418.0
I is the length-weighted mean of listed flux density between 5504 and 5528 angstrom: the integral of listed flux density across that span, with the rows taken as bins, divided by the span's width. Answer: 21.7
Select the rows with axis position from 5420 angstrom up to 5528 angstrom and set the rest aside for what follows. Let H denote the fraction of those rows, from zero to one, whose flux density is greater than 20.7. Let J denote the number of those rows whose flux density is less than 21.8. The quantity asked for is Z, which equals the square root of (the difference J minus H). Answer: 2.8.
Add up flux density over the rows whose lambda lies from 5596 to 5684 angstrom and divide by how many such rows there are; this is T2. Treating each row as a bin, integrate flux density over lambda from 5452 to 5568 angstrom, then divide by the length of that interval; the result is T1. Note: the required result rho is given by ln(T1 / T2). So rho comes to 0.04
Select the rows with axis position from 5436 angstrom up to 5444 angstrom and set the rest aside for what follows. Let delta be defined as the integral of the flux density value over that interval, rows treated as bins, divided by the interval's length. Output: 21.8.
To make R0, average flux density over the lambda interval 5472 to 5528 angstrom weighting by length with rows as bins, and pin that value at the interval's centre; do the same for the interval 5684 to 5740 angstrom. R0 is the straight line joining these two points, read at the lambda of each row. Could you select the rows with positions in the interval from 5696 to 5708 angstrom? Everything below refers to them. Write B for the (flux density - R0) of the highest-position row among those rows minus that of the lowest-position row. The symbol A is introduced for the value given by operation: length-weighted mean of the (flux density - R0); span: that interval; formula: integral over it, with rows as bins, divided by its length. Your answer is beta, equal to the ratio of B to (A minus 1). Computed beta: -1.0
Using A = 0.1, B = 0.8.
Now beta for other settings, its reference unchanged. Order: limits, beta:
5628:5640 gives -0.2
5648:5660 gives 0.1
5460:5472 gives 1.4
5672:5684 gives -5.3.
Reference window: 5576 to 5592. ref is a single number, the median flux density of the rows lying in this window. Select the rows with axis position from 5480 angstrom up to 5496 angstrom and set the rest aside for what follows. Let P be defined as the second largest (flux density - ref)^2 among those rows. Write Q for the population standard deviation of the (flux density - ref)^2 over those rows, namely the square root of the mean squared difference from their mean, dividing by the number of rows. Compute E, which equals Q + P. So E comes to 0.9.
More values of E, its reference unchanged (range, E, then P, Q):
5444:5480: 9.6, 7.0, 2.7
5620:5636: 7.4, 2.9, 4.6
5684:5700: 5.7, 4.1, 1.6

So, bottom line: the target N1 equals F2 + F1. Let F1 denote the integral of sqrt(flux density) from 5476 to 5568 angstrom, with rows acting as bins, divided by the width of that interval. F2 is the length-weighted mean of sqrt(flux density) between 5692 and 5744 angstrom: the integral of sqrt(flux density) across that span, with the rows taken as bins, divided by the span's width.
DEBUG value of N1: 9.17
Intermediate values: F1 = 4.70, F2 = 4.47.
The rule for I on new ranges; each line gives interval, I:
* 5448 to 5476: 21.9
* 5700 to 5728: 20.2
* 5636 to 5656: 21.0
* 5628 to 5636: 20.8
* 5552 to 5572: 20.8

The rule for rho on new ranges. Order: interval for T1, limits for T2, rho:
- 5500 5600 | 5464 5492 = -0.02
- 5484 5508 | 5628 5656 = 0.05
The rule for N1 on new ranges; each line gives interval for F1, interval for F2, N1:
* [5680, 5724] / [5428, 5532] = 9.24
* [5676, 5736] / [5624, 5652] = 9.05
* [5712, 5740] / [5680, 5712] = 9.03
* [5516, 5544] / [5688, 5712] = 9.17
